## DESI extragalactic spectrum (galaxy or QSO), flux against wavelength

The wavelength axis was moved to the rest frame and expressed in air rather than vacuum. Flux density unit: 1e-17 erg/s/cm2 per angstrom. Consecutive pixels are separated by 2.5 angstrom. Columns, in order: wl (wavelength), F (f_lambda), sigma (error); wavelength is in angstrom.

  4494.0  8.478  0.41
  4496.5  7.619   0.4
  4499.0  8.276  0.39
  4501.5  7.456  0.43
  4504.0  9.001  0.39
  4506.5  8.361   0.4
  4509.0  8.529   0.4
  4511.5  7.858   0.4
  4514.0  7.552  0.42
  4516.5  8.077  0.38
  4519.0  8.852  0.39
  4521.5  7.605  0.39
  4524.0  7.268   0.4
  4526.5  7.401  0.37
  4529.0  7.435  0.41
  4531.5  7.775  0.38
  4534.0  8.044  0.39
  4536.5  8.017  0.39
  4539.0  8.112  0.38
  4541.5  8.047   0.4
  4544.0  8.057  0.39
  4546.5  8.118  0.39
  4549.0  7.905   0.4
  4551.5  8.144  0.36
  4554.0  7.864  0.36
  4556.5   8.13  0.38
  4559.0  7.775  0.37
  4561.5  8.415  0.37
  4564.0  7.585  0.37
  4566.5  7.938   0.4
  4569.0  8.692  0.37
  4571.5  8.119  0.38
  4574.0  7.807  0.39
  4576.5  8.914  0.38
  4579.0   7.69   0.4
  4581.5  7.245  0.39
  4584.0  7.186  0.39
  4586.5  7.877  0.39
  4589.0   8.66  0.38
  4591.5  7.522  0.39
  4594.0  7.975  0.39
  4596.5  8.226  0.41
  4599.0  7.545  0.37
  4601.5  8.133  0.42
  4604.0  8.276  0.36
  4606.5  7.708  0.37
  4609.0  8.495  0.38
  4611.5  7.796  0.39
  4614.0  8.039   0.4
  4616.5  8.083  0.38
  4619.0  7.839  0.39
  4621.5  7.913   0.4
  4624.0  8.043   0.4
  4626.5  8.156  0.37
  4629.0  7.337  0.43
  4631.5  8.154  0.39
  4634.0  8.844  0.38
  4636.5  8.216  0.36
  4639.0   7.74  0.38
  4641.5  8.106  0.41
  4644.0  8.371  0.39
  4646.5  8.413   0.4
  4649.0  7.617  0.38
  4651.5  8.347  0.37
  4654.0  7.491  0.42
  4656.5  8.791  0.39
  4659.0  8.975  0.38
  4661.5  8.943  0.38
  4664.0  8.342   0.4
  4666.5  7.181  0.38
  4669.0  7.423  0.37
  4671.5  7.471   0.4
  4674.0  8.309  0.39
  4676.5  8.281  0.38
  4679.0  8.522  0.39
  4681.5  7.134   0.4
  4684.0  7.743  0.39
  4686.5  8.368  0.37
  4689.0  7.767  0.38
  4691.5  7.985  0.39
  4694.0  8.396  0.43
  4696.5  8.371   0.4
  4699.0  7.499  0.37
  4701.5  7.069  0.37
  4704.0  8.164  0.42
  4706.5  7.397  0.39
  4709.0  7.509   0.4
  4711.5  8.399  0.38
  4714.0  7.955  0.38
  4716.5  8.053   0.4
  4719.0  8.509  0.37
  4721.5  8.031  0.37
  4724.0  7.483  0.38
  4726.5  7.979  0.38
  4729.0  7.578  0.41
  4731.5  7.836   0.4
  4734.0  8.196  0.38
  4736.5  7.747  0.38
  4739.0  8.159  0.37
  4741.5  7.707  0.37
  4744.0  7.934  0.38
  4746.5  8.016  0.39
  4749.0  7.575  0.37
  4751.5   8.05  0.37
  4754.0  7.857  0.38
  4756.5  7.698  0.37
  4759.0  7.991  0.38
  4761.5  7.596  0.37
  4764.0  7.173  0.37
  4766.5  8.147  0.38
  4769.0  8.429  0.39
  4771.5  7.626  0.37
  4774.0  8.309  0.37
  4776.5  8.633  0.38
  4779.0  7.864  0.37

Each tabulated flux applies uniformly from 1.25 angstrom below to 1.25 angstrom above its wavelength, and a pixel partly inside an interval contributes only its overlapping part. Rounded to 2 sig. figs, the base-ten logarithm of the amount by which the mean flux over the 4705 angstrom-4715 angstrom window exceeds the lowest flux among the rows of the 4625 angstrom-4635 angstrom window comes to -0.32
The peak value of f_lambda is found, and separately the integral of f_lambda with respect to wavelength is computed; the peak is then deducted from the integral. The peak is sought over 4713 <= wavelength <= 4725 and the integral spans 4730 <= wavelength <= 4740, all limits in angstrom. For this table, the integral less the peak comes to 71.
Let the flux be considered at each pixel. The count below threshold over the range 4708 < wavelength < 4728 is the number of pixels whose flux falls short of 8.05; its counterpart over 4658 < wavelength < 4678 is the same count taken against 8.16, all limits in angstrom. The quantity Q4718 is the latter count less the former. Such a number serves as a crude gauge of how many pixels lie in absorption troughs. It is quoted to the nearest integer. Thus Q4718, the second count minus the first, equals -2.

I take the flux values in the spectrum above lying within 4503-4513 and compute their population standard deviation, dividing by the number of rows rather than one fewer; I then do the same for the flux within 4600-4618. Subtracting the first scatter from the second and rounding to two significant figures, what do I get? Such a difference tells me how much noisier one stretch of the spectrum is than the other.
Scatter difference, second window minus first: -0.16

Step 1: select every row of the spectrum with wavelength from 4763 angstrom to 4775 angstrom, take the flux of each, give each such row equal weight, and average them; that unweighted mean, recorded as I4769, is 7.94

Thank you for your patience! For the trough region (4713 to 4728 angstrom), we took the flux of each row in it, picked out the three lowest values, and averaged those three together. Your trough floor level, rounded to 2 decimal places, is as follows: 7.81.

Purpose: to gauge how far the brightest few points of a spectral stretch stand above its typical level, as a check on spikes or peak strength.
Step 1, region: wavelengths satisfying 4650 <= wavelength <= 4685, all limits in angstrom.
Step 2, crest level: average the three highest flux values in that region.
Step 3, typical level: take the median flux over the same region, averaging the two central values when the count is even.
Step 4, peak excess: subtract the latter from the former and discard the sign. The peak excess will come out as 0.61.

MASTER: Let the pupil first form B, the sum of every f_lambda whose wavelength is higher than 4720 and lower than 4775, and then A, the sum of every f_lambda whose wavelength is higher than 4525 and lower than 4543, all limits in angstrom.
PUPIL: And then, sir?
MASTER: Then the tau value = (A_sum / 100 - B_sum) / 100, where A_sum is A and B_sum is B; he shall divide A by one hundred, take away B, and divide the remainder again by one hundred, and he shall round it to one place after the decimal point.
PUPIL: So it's -1.7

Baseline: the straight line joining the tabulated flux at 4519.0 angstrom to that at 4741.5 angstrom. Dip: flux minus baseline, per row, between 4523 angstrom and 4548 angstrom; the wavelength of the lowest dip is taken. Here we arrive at 4524.0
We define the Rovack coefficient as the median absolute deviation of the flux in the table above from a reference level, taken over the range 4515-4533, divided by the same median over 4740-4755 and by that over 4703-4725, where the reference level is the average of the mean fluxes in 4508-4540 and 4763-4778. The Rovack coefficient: 13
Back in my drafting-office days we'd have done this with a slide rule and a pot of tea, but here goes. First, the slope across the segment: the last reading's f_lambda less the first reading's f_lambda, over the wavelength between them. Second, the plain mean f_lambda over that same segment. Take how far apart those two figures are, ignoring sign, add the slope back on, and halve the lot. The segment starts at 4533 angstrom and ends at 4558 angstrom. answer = 4.02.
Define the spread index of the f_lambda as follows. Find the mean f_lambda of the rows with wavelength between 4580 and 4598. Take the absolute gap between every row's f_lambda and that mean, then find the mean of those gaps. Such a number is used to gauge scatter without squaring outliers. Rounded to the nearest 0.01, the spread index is 0.42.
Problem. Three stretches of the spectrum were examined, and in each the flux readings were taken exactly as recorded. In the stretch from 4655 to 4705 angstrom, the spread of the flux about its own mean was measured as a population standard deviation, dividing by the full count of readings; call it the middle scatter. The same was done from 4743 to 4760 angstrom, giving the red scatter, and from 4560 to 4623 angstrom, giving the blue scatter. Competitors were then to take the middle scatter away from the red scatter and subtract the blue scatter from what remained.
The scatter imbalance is -0.84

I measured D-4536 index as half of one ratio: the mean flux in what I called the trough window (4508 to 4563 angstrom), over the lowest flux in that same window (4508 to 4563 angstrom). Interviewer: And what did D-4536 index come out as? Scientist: 0.547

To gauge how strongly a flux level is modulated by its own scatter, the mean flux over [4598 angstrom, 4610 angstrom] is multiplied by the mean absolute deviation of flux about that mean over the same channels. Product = 2.6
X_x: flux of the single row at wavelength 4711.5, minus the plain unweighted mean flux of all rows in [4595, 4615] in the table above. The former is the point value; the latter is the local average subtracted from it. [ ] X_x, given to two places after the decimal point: 0.37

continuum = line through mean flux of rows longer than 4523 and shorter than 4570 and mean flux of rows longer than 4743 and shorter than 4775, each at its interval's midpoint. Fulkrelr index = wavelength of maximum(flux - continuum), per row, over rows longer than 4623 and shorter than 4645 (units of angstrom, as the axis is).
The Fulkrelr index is 4634.0 angstrom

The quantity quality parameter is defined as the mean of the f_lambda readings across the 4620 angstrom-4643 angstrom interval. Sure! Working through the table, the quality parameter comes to 8.06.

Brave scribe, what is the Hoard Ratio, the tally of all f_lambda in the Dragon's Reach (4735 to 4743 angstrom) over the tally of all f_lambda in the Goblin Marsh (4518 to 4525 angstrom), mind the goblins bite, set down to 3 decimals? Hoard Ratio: 0.995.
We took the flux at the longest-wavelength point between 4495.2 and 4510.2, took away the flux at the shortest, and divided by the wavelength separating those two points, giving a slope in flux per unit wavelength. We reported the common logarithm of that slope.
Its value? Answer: -1.1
